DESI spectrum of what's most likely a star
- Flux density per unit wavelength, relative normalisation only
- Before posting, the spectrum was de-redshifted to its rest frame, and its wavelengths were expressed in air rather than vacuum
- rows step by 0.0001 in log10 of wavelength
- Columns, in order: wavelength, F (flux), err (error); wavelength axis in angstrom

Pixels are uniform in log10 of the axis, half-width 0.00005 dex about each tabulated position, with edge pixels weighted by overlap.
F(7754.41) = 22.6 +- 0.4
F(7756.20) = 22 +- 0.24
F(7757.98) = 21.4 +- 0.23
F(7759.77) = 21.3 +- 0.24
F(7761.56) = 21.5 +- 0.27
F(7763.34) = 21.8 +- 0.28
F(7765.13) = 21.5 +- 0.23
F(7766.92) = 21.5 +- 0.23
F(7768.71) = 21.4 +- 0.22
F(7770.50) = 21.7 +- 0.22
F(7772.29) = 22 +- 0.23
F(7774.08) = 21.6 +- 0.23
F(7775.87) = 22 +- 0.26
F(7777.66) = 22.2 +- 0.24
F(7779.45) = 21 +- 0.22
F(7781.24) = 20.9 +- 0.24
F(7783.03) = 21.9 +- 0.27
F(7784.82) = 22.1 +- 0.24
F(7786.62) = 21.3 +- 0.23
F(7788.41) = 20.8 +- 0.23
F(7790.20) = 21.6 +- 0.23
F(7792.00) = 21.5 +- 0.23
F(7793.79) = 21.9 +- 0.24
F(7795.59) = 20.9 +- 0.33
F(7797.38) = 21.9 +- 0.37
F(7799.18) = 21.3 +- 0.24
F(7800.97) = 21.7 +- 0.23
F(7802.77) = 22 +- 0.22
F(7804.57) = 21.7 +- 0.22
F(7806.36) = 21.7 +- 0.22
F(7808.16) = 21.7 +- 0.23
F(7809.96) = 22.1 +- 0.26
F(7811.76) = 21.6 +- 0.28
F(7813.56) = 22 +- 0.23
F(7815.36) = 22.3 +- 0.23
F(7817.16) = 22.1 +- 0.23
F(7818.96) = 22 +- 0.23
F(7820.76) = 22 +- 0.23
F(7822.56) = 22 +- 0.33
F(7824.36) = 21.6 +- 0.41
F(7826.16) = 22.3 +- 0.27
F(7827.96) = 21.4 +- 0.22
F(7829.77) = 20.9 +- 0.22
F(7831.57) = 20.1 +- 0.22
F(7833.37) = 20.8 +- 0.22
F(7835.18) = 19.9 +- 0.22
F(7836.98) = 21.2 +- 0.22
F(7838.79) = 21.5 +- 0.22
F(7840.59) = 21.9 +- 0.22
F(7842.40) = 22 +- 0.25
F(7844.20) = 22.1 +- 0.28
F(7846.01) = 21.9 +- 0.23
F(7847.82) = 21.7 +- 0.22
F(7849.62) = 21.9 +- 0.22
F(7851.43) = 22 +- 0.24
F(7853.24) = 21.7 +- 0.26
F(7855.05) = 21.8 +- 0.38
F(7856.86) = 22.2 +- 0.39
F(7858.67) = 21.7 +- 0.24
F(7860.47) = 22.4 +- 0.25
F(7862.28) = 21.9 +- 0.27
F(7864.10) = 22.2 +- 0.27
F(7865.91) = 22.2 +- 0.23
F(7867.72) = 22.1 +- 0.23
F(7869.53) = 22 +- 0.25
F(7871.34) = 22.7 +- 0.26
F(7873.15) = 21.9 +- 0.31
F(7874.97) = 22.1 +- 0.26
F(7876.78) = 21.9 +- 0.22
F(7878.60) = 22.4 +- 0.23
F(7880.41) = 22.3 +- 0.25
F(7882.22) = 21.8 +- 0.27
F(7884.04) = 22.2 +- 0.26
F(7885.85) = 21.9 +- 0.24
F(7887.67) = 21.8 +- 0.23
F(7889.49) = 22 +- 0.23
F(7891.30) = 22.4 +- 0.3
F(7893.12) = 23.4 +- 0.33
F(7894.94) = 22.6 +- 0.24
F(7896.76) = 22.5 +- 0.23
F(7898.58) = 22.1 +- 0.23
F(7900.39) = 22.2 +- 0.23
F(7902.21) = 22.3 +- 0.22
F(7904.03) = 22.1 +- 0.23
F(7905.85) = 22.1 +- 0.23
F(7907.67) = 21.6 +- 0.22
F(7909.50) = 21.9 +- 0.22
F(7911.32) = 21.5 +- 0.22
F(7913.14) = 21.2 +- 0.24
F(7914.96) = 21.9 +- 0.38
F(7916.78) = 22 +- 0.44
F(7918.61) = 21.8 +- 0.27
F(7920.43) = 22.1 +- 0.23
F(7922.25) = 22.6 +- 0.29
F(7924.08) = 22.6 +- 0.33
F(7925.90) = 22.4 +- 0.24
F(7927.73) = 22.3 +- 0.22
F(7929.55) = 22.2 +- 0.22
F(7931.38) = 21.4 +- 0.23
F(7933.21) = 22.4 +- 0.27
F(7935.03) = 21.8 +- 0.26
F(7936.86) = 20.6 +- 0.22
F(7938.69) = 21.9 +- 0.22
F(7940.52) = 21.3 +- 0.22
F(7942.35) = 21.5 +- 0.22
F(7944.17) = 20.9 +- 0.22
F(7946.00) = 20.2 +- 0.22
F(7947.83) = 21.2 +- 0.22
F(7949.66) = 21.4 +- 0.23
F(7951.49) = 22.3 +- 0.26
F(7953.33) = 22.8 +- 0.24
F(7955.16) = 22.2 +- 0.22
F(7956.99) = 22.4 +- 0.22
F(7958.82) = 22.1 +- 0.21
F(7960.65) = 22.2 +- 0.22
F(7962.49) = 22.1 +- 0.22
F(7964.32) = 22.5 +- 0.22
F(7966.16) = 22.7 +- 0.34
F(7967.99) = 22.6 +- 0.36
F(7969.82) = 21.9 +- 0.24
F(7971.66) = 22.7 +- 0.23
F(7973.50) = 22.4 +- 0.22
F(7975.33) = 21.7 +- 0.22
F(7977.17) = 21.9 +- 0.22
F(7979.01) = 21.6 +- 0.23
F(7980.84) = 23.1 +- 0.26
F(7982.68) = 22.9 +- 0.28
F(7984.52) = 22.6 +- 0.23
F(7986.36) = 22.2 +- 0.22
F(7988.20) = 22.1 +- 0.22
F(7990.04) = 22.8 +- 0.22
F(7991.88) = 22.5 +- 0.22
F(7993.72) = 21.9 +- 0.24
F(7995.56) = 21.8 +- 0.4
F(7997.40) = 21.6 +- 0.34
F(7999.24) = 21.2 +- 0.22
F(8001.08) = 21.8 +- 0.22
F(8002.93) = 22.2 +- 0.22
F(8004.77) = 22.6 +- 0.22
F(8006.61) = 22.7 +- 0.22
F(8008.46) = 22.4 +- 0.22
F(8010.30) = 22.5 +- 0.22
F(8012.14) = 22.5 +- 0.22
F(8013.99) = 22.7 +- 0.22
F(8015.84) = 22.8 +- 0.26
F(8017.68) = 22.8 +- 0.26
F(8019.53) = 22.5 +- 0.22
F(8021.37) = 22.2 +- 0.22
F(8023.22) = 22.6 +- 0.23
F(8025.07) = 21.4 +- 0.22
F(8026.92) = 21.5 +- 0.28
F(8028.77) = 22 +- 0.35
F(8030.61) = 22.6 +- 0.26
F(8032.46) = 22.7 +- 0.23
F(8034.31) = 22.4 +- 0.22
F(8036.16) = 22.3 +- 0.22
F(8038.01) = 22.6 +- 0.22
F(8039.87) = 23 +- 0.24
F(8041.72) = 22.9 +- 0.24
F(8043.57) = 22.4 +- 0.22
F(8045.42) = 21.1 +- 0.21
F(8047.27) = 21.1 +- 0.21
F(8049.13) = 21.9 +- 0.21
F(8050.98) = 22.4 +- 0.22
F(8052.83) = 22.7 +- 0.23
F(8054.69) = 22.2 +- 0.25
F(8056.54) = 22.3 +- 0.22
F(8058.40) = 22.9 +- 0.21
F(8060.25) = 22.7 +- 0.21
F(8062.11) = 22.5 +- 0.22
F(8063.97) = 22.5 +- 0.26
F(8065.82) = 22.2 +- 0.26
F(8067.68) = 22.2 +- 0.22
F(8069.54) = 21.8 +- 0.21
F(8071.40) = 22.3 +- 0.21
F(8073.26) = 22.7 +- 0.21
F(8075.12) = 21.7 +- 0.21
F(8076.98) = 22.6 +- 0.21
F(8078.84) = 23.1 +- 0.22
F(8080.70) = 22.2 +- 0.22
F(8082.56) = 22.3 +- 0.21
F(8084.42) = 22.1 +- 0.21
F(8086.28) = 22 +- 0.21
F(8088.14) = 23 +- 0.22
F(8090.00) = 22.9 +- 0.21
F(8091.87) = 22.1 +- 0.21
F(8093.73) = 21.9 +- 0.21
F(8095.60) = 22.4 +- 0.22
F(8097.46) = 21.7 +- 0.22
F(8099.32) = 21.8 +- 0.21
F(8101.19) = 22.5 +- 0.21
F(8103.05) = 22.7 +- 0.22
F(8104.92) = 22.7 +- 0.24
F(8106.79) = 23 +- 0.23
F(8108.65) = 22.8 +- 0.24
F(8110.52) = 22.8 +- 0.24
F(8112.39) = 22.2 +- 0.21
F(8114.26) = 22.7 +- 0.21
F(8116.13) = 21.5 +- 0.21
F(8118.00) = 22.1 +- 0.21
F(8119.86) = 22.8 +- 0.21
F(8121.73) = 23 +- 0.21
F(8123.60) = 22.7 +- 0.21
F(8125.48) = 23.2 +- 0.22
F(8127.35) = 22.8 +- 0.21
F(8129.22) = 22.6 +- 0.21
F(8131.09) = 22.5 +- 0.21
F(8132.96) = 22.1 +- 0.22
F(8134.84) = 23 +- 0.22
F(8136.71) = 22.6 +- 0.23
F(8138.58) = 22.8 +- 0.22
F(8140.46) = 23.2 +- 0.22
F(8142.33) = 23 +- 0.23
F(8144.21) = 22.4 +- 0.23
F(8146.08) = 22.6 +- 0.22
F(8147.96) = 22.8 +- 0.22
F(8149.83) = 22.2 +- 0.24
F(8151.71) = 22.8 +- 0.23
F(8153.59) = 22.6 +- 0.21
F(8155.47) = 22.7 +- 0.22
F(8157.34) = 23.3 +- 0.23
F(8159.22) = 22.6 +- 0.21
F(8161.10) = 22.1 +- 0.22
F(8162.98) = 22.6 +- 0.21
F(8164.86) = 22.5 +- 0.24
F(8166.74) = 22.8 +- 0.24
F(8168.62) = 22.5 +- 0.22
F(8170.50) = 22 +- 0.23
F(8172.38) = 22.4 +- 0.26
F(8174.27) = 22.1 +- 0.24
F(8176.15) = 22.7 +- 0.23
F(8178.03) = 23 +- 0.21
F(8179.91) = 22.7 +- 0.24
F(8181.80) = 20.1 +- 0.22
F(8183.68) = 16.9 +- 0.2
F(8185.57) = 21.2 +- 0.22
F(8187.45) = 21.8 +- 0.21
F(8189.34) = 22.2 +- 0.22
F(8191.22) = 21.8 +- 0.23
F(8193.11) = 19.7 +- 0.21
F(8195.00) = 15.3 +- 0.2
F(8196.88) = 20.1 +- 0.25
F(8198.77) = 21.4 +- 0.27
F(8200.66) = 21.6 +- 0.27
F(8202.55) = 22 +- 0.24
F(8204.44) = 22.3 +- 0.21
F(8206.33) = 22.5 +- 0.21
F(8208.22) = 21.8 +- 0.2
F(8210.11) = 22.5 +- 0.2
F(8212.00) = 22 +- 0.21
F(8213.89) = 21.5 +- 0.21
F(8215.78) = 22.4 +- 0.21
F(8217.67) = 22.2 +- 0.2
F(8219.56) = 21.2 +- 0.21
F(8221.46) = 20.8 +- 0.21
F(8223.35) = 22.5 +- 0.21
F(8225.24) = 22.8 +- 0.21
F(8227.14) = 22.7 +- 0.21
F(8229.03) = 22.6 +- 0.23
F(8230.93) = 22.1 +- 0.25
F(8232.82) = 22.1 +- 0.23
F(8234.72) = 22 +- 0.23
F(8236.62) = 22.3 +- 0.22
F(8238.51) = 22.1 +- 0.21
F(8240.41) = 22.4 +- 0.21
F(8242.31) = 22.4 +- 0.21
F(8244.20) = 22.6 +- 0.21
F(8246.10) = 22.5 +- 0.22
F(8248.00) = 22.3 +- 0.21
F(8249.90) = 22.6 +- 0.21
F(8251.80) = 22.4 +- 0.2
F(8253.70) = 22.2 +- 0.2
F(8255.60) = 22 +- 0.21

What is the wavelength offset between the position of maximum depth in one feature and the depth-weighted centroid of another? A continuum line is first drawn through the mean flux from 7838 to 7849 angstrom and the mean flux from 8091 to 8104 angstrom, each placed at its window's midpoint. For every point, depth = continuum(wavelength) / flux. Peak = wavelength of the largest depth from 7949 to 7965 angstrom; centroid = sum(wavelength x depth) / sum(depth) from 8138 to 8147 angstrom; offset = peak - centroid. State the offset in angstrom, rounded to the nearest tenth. -192.7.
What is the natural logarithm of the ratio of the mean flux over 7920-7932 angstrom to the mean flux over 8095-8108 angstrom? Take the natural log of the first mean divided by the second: -0.008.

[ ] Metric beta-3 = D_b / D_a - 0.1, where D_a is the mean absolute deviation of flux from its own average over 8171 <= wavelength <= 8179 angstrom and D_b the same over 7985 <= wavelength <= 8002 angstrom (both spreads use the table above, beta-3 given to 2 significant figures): 1.1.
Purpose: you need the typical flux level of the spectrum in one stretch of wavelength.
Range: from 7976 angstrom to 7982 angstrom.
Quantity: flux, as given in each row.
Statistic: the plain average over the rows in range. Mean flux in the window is 22.2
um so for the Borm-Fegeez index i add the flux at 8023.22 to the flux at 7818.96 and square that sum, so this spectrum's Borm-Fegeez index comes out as 1989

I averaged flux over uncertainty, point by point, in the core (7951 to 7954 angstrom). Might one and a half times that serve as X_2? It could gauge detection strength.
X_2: 136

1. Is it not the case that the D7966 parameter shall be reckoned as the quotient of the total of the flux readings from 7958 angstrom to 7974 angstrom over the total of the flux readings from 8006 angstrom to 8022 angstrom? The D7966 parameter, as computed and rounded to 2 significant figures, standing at 0.99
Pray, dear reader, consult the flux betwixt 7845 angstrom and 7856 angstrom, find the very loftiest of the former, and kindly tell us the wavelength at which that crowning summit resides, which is 7851.43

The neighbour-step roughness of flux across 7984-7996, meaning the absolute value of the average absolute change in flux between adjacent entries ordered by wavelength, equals 0.37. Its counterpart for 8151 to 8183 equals 0.52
